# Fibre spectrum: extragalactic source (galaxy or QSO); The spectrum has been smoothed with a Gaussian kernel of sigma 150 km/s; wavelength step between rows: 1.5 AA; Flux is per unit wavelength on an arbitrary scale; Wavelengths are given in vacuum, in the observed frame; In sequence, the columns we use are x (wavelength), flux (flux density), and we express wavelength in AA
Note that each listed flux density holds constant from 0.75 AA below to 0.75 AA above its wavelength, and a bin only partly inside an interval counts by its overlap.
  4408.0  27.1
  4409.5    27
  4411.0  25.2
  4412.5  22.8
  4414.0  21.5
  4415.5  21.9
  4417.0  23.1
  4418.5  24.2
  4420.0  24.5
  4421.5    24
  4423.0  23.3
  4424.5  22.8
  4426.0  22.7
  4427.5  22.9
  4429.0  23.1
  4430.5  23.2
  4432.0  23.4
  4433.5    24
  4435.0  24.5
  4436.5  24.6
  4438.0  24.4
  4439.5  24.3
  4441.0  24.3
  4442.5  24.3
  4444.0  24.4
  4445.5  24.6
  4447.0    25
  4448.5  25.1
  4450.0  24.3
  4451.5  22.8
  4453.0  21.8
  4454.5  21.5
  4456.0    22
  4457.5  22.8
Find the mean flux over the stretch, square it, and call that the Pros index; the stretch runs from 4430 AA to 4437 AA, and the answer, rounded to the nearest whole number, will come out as 573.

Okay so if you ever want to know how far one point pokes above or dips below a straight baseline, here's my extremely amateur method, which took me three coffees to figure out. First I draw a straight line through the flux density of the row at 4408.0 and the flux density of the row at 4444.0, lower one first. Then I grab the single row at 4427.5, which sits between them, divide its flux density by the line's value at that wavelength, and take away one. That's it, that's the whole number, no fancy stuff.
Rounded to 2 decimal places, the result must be -0.11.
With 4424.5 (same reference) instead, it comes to -0.12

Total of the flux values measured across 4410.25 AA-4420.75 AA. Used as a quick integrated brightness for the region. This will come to 163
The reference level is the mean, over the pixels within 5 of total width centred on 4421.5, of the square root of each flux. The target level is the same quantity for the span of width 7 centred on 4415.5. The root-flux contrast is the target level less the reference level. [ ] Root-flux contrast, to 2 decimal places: -0.13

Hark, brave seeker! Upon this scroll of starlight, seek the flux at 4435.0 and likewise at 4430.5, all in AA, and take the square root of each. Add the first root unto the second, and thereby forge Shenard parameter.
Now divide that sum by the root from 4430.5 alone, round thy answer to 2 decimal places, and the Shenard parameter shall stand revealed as 2.03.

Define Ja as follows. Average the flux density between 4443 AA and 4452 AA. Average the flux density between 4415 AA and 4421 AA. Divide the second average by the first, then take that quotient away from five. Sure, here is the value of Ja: 4.04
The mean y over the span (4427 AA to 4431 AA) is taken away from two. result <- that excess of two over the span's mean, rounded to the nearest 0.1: -21.1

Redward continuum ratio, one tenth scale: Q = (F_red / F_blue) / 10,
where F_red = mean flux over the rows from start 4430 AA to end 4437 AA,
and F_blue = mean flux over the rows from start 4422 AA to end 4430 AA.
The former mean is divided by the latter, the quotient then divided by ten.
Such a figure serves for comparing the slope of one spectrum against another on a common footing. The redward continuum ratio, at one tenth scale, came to 0.104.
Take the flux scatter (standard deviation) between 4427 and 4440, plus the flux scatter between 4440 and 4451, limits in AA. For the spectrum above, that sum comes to 1.0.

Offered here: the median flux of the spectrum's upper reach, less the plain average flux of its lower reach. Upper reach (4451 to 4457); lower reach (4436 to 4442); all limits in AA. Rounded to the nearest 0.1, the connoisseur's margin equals -2.5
